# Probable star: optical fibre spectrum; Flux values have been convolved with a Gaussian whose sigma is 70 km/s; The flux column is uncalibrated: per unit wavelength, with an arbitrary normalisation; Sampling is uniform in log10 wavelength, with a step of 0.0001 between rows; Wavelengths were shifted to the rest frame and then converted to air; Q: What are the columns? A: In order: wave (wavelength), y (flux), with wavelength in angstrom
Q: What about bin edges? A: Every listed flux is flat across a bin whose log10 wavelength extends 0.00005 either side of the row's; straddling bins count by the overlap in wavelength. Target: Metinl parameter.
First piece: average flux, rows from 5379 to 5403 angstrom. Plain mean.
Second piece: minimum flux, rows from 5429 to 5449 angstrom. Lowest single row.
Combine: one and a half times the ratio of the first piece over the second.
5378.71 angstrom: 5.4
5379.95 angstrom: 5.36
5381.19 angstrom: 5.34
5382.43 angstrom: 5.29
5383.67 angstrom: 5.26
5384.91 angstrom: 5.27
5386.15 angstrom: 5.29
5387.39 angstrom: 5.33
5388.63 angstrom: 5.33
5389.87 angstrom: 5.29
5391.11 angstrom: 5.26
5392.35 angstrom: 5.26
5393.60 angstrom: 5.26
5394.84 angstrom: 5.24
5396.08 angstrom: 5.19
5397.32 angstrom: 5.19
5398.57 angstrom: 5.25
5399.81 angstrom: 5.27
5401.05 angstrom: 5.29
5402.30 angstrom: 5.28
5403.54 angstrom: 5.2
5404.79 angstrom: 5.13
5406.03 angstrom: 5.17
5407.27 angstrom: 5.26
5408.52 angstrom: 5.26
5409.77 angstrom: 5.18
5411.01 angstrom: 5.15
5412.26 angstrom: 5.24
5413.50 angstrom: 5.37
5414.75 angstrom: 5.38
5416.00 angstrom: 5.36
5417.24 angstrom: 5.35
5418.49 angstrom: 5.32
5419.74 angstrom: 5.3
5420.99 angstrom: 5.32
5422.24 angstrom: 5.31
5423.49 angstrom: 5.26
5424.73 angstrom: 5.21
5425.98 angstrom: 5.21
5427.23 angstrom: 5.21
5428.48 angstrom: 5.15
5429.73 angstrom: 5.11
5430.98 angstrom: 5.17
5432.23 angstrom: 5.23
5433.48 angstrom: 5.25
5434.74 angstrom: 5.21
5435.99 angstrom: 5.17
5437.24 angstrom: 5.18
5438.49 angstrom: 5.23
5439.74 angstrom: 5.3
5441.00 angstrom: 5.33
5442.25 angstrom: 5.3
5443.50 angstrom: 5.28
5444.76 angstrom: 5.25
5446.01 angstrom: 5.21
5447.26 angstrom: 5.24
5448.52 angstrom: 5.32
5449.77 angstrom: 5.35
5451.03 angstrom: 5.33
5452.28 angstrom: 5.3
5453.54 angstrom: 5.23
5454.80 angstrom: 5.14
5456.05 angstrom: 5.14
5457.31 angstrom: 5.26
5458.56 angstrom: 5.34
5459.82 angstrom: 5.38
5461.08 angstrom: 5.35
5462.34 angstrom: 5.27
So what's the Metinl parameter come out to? 1.55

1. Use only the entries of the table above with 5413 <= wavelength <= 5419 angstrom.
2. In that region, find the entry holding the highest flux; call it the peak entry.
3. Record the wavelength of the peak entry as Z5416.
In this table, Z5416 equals 5414.75 angstrom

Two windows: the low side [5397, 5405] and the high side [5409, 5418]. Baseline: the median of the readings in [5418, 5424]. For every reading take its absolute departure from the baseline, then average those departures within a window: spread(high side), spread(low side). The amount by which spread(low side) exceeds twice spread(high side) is -0.09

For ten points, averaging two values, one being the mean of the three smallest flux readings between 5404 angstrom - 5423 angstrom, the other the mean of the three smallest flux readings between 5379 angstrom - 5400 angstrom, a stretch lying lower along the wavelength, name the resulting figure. 5.18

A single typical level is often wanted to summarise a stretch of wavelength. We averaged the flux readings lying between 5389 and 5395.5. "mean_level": 5.26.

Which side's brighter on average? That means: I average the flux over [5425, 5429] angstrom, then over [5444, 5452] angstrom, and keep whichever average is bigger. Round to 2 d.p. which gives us 5.28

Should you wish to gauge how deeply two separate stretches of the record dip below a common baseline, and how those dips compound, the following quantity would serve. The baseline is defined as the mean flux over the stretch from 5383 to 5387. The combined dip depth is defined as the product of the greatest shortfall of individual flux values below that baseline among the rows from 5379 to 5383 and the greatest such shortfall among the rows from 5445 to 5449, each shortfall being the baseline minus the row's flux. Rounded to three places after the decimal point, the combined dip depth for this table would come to -0.001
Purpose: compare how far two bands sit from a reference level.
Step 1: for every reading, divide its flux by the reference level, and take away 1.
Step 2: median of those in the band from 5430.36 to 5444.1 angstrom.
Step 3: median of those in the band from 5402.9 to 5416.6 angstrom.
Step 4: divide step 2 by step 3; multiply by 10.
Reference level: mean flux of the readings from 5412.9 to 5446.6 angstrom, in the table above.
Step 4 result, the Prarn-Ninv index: 16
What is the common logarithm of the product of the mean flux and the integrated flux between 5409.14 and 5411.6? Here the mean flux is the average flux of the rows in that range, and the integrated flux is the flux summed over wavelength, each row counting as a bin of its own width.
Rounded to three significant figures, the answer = 1.82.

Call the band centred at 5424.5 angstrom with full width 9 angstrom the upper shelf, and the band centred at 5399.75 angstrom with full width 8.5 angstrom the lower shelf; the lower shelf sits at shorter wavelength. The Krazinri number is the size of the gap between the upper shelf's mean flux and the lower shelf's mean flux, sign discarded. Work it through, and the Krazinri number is 0.00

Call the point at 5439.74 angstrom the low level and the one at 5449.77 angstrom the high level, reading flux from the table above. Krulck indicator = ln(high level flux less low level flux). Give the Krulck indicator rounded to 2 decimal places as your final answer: -3.00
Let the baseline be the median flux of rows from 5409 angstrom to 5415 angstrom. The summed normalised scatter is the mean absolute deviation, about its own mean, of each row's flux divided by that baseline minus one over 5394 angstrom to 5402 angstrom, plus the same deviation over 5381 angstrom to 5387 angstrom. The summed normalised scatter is 0.0100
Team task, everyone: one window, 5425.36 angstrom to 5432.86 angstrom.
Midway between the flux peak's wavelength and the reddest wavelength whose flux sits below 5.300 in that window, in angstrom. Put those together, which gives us 5432.2 angstrom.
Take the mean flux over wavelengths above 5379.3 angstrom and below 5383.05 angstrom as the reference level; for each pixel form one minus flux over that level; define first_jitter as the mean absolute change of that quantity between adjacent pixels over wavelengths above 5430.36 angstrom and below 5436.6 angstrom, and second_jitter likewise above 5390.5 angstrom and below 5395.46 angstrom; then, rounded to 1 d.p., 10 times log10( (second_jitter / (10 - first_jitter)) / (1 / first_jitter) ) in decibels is -60.3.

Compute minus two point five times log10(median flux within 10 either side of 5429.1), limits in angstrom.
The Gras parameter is -1.79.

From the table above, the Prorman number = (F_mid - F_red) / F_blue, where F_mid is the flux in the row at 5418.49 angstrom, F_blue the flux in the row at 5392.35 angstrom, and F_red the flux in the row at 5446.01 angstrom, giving 0.021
